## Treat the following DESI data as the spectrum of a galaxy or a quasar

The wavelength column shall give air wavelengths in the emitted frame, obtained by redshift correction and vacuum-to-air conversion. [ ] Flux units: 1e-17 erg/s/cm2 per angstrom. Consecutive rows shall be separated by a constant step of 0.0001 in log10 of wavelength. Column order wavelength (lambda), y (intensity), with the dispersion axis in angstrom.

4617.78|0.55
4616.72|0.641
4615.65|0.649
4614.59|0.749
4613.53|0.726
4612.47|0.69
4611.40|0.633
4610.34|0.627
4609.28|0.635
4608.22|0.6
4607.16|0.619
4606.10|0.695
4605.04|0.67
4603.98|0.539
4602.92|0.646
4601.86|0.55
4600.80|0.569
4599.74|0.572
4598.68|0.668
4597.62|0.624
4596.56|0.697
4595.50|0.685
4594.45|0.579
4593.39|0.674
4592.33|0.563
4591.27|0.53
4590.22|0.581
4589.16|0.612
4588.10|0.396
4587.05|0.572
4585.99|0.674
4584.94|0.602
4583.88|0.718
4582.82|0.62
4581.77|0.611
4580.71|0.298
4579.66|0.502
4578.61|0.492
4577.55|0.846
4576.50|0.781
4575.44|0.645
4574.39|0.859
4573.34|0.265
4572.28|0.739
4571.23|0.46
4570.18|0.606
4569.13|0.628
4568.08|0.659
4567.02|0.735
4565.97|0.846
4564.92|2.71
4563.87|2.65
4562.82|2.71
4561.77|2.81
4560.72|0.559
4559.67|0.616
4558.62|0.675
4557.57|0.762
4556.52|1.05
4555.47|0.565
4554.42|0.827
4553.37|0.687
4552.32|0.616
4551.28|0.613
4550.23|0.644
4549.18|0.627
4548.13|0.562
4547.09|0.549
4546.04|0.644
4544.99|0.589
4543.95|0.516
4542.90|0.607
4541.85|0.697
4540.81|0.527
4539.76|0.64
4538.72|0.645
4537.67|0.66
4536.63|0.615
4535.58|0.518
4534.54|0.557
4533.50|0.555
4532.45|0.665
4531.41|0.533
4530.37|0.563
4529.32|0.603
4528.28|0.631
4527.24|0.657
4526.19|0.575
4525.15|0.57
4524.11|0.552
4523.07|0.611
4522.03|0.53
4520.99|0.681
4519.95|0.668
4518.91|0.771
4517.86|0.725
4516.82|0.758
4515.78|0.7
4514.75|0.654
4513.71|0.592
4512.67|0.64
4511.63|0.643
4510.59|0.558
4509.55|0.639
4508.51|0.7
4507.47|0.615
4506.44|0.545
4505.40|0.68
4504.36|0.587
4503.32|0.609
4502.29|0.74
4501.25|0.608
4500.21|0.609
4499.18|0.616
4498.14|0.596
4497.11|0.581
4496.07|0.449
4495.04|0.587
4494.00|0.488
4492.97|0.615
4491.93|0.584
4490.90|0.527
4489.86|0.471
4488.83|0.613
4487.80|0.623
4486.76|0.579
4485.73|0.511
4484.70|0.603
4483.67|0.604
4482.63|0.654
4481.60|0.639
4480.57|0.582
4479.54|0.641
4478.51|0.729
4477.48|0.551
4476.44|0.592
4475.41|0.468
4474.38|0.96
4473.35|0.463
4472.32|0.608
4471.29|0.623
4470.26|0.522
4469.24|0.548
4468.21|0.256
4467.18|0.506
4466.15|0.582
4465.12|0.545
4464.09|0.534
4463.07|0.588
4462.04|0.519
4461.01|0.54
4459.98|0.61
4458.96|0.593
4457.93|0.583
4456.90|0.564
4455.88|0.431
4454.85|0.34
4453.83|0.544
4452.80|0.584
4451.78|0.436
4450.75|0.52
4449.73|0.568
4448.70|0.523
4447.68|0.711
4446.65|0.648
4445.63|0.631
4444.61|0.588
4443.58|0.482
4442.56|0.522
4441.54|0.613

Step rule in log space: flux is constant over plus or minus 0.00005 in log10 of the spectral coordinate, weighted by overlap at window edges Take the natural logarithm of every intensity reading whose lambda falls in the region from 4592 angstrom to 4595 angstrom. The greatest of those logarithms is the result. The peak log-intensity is -0.39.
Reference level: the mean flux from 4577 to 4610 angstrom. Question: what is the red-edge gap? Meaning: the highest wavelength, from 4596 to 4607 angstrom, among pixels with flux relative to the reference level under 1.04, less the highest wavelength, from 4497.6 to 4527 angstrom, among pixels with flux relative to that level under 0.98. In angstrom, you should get 77.8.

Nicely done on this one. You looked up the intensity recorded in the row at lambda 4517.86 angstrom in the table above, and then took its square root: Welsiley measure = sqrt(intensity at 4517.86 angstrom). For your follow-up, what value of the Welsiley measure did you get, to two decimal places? 0.85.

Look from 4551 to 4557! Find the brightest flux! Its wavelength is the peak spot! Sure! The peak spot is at 4556.52 angstrom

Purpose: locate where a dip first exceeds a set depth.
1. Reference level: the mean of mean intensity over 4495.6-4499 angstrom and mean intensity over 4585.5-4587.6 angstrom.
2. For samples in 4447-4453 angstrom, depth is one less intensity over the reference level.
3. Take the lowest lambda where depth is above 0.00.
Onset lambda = 4448.70 angstrom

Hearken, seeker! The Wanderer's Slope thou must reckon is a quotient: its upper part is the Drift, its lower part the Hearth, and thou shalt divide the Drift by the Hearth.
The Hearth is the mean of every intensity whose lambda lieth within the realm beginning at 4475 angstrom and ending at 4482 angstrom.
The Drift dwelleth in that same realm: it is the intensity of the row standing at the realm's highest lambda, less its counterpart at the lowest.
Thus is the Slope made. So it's 0.28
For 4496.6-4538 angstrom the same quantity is 0.13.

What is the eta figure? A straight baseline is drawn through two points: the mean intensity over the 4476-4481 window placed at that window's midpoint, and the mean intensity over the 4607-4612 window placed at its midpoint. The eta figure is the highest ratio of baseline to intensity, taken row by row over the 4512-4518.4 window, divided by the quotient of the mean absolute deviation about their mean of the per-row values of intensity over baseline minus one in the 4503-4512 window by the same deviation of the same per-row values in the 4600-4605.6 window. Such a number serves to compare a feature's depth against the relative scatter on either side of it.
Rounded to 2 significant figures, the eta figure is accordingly 1.3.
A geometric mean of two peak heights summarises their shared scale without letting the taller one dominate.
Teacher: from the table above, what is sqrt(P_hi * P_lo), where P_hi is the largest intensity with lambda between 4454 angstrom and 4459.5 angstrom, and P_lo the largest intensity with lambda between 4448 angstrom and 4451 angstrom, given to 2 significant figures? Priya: 0.58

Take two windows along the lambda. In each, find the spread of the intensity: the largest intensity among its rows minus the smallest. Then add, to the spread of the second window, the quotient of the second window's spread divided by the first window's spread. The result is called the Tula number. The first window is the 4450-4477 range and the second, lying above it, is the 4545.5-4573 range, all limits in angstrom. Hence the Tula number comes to 5.7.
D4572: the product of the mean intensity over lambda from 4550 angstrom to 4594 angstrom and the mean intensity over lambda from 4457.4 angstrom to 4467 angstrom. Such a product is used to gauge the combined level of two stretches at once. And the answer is 0.47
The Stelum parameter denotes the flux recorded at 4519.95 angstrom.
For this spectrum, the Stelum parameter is 0.668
